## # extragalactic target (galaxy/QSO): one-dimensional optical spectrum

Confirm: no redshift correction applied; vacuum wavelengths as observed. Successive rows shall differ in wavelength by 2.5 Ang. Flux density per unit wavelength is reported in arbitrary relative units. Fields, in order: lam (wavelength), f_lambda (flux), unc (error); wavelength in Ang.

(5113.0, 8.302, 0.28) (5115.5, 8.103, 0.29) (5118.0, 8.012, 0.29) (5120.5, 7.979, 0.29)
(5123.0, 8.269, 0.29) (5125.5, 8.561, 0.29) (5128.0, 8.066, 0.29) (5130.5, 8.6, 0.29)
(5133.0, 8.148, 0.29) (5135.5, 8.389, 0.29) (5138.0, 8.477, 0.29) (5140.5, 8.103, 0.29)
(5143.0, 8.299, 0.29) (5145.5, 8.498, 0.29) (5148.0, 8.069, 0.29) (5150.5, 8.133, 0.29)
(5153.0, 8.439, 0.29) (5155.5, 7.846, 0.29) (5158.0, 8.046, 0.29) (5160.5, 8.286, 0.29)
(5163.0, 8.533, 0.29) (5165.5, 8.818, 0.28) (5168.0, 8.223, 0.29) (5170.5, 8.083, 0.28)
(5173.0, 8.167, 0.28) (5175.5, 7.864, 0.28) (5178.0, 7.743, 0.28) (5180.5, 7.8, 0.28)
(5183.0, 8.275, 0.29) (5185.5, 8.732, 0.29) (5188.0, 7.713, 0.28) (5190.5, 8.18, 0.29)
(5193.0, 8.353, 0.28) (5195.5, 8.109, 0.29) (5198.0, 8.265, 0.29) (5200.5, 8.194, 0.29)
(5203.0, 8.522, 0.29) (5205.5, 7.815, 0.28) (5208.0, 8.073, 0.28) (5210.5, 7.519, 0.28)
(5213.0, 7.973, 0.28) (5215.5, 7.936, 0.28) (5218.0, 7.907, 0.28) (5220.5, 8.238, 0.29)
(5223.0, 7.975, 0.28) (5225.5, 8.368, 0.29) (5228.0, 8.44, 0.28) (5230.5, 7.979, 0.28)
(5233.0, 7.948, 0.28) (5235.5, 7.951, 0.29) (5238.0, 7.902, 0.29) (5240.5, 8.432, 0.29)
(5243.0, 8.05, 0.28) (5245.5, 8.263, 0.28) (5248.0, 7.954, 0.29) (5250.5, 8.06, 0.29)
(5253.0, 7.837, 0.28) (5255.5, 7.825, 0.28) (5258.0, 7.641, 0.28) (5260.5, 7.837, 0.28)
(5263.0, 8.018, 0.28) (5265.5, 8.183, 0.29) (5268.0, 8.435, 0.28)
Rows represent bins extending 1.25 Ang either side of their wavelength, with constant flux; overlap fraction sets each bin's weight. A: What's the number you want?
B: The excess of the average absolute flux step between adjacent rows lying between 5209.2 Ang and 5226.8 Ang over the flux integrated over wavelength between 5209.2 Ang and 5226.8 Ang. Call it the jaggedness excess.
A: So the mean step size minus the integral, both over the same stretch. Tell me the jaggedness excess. -140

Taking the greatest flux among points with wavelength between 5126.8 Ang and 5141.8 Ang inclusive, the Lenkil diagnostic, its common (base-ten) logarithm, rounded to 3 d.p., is 0.934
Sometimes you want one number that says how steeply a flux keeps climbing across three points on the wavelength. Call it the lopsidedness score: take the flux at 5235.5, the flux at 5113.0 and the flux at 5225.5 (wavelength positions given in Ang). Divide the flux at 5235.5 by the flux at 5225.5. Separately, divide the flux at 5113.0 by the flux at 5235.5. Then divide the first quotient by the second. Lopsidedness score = 0.91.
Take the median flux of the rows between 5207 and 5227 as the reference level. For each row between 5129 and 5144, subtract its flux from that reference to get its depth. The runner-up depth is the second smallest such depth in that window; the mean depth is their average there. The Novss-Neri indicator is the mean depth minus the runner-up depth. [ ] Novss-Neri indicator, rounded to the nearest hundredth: 0.14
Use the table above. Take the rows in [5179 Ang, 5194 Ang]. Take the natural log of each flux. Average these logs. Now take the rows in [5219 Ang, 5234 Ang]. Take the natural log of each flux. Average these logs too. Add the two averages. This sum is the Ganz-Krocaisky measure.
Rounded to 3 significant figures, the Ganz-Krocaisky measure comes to 4.20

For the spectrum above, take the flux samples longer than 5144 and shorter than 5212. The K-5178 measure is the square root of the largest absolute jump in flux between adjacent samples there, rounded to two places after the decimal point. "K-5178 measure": 1.01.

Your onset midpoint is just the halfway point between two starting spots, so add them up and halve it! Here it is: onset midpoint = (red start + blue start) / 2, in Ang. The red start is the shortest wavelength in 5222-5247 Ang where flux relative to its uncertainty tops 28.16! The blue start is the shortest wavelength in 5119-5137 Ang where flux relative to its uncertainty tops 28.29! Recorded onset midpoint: 5173.0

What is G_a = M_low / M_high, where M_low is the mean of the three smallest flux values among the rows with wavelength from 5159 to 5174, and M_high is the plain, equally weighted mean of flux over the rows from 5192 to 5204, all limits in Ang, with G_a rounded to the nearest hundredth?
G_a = 0.98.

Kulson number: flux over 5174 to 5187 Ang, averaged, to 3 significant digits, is 8.08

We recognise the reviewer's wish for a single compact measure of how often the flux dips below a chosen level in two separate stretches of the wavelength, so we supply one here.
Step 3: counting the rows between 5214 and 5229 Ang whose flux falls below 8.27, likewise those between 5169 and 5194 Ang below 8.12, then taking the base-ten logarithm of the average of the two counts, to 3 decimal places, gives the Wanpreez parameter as 0.653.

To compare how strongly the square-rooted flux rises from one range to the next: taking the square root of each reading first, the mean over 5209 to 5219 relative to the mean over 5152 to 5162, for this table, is 0.98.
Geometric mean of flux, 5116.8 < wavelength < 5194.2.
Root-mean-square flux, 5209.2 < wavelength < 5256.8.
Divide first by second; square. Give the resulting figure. 1.05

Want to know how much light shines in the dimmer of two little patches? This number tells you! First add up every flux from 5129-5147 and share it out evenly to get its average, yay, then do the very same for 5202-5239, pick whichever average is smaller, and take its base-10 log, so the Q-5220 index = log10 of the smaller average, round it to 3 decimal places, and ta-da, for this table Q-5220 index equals 0.905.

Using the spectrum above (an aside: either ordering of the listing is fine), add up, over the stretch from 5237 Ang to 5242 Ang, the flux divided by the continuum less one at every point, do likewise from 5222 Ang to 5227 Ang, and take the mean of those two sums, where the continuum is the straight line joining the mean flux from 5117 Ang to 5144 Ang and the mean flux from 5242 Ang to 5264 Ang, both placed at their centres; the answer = 0.043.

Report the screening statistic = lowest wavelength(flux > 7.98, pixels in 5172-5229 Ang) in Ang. 5173.0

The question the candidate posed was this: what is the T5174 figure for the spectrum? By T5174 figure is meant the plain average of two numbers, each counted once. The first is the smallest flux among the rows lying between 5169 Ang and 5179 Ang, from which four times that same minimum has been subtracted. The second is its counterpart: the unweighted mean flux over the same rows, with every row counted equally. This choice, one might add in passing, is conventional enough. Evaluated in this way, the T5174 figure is -7.63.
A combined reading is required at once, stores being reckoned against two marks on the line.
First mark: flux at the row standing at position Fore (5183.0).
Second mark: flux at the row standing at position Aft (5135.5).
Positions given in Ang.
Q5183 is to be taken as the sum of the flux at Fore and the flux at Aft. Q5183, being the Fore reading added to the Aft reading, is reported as 16.7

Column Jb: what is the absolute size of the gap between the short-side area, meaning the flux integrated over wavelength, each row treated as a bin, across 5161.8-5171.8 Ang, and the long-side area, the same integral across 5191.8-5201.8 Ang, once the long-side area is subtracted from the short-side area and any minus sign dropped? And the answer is 1.8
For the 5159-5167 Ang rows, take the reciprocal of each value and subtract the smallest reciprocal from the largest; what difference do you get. 0.007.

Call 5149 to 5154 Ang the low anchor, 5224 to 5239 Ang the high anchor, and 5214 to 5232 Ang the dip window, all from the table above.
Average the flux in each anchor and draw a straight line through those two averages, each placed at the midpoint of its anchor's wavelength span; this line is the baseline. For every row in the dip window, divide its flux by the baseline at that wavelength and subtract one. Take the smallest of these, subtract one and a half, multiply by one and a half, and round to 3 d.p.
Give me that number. -2.291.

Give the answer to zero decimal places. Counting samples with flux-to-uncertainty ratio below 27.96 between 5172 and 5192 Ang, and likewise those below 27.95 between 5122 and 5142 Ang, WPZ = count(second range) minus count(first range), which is -1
